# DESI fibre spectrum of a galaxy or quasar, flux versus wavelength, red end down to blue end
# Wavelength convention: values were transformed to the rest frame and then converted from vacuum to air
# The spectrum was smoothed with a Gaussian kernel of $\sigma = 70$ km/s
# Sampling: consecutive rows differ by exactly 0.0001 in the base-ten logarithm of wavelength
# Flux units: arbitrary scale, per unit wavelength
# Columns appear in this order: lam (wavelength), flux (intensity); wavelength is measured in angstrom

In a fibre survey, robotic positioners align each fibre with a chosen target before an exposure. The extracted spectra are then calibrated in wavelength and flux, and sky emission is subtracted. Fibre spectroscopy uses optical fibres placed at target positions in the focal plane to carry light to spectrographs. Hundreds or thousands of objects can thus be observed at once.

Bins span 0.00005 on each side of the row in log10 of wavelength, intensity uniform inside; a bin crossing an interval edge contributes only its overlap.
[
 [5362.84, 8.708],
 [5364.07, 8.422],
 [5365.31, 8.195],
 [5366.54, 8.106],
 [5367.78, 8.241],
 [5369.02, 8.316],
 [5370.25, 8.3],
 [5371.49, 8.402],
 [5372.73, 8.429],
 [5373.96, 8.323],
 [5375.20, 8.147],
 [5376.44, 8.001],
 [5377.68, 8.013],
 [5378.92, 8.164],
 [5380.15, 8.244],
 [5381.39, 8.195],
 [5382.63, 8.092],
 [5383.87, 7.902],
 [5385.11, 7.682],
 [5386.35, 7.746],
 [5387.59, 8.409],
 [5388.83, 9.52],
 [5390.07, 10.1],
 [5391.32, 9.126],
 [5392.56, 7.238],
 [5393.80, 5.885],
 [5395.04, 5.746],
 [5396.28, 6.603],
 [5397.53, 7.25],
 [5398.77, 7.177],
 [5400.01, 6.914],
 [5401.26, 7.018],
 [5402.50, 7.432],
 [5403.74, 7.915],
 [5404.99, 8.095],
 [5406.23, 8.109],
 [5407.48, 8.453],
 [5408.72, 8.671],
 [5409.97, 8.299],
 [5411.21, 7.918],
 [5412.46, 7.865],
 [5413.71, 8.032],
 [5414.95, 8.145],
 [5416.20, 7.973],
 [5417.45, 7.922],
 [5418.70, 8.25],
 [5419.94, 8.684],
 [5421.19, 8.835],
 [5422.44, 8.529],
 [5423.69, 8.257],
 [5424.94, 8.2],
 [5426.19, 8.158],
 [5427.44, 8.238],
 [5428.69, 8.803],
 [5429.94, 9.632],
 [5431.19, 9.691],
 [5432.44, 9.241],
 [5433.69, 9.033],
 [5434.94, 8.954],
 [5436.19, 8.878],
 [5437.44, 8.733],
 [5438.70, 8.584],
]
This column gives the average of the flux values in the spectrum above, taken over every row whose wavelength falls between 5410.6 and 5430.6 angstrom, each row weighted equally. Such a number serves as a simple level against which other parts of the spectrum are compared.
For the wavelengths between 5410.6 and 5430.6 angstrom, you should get 8.34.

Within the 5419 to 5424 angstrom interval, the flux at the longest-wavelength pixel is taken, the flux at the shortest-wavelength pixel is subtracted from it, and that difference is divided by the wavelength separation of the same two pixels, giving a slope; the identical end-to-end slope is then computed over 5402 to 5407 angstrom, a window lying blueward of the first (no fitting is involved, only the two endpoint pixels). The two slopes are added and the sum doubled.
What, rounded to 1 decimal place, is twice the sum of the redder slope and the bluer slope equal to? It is 0.1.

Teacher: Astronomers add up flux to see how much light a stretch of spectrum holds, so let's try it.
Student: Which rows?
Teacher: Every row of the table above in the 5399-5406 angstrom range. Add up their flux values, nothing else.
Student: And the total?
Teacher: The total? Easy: 37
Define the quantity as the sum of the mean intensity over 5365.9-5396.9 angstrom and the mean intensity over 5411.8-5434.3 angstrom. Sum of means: 16.6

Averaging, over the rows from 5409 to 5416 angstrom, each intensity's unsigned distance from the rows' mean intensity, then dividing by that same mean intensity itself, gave 0.017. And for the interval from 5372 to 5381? 0.015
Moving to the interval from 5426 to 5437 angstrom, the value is 0.044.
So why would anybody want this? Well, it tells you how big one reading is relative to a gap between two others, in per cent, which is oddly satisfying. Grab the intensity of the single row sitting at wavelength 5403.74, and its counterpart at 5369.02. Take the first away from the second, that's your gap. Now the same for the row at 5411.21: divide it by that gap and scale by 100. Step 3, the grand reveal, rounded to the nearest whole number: 1975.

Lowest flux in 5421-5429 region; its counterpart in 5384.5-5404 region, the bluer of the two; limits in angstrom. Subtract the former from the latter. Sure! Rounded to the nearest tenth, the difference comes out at -2.4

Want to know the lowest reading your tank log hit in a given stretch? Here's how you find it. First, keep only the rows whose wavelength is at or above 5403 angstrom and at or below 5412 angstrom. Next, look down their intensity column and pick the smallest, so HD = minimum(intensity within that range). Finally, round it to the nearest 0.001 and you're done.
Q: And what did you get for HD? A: 7.915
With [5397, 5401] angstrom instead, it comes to 6.914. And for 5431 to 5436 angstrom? 8.954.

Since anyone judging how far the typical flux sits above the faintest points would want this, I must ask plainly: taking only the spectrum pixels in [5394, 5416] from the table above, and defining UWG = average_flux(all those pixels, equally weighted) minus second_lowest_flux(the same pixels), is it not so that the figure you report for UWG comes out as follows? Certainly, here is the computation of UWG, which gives 1.0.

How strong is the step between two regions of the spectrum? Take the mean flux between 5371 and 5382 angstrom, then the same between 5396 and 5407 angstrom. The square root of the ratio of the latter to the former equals 0.95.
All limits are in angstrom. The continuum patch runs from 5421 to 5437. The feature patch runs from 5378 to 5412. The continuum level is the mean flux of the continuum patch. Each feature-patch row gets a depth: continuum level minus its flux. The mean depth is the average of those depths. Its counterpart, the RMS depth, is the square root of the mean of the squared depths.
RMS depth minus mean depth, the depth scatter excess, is 0.39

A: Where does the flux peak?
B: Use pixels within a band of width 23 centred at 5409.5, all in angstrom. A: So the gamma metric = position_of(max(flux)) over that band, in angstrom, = 5419.94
